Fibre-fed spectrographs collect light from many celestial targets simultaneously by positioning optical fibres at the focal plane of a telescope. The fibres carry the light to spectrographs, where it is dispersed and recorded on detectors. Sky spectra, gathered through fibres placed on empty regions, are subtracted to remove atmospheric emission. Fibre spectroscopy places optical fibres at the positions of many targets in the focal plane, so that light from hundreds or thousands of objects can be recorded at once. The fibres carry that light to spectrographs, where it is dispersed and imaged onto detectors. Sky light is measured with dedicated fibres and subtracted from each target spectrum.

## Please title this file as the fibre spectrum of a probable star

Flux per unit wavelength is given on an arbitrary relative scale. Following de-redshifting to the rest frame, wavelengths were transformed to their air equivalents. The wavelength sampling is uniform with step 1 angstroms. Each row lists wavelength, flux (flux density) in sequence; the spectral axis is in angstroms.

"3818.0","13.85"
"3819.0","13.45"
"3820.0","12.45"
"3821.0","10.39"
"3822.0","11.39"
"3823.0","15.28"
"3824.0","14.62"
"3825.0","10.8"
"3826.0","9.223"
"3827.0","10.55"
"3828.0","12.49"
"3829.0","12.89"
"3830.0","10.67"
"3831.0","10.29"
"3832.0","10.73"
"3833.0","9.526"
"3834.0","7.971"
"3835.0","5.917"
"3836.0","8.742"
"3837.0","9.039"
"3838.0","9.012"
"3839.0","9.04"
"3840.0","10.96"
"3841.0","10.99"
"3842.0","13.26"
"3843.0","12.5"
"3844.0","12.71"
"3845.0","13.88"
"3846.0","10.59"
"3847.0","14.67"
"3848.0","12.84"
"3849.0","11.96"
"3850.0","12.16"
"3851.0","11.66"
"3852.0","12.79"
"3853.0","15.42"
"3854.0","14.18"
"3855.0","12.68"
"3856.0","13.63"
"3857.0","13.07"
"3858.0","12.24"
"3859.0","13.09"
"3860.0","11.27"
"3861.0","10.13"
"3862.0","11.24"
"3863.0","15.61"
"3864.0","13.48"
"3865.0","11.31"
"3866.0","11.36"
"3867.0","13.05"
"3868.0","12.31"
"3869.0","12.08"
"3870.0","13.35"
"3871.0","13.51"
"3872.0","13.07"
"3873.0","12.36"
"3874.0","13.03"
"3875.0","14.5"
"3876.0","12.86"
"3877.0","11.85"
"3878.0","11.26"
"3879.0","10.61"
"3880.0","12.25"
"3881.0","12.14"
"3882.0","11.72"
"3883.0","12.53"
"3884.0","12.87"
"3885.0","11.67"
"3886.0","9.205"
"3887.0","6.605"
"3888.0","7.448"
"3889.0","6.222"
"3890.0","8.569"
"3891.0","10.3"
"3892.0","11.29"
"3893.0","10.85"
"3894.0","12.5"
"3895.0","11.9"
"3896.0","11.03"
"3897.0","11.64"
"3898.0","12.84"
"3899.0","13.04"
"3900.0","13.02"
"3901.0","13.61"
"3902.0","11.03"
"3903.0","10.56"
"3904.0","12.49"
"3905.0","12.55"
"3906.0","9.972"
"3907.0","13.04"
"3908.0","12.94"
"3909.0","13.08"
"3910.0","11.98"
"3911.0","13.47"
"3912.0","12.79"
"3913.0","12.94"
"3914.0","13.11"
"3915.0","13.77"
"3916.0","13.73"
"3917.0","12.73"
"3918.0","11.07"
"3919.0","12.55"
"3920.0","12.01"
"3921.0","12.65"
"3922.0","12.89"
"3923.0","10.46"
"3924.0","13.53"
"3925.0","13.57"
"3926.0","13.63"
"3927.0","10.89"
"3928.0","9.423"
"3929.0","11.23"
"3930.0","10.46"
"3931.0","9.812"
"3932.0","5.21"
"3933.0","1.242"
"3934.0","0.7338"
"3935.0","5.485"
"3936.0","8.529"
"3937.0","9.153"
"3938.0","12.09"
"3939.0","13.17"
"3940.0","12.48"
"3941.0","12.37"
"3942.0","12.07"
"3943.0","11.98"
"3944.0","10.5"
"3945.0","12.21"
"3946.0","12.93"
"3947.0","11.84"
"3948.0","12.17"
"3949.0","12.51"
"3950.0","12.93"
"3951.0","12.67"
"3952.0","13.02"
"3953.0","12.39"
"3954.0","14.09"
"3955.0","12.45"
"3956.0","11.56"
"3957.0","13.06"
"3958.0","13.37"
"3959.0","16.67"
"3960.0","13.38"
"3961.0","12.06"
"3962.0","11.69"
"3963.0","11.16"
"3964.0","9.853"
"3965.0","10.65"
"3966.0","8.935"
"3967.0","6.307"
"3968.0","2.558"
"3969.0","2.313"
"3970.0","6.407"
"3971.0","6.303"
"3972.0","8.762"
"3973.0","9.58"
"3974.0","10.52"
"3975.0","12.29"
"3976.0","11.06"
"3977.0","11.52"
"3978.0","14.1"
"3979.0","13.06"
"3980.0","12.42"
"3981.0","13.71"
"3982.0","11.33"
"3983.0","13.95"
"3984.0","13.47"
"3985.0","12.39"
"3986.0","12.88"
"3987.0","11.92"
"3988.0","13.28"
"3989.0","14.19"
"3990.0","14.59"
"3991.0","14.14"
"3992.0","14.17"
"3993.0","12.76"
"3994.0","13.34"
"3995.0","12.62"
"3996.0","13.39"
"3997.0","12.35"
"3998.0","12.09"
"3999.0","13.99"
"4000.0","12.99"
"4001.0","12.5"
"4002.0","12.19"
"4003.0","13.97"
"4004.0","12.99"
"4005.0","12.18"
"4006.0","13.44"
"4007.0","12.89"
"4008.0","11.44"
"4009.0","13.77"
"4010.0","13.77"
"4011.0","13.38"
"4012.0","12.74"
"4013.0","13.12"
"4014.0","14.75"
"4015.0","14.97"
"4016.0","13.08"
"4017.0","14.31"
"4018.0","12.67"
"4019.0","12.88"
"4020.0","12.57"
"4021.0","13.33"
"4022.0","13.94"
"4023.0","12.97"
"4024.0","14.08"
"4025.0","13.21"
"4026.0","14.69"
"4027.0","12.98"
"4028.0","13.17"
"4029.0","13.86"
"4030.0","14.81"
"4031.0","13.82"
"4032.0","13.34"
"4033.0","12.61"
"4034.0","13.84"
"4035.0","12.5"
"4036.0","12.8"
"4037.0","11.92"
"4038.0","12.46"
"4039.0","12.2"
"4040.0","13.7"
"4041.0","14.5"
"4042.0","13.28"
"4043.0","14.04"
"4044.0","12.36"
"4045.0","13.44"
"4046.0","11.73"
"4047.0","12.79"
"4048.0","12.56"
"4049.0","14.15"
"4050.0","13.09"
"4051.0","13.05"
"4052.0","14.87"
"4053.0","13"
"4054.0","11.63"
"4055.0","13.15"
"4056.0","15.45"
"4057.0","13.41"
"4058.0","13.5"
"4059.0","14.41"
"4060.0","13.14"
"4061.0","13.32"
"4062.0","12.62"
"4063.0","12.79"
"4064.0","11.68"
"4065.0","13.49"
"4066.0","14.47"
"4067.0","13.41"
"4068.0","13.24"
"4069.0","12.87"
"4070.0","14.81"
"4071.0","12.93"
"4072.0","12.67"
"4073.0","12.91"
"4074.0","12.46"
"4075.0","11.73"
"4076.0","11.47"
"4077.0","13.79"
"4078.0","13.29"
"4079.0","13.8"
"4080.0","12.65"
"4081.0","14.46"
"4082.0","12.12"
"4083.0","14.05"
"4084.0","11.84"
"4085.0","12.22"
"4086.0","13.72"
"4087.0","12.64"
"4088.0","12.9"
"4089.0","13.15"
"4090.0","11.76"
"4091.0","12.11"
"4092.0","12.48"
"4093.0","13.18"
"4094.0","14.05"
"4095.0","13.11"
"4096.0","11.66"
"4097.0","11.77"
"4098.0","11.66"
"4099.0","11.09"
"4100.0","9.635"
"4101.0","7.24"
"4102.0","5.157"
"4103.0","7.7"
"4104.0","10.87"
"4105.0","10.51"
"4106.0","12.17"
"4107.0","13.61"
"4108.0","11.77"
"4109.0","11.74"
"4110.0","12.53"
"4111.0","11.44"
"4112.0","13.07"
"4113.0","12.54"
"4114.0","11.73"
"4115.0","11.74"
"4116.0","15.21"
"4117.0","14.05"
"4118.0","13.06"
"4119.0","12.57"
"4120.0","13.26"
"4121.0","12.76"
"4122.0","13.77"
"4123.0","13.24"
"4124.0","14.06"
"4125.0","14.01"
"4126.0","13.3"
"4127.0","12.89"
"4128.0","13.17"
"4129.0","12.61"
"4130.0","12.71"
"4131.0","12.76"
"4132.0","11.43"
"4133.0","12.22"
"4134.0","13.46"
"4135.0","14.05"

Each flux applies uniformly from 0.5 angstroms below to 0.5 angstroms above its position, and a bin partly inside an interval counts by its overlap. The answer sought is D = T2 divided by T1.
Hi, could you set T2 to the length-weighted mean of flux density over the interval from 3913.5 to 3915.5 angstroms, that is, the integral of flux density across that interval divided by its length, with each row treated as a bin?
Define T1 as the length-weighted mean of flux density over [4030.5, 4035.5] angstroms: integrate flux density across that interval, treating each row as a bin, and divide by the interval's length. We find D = 1.02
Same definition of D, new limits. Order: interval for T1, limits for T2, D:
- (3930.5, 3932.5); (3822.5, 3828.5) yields 1.62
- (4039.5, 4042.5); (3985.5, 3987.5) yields 0.90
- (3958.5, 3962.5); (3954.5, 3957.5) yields 0.92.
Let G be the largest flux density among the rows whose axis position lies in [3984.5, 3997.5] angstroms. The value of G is 14.59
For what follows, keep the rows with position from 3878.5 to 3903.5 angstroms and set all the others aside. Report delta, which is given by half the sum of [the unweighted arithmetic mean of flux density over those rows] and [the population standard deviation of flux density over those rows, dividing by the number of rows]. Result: 6.5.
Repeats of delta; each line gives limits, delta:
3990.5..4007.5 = 6.9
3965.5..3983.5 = 6.6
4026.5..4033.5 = 7.1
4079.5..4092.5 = 6.8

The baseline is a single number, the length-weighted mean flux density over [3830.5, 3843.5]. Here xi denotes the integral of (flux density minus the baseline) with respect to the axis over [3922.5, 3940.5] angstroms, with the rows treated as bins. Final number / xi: -6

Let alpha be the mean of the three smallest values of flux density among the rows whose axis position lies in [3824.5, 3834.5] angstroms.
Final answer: 8.9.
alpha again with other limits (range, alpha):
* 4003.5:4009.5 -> 12.2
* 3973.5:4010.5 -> 11.0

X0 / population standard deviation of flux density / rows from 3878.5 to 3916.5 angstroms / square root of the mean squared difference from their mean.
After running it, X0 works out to 1.9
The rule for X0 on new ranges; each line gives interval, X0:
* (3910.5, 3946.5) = 3.2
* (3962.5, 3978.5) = 3.2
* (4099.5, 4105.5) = 2.0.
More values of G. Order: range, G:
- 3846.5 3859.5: 15.42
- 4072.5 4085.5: 14.46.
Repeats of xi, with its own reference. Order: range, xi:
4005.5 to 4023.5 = 63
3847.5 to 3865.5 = 52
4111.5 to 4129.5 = 60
